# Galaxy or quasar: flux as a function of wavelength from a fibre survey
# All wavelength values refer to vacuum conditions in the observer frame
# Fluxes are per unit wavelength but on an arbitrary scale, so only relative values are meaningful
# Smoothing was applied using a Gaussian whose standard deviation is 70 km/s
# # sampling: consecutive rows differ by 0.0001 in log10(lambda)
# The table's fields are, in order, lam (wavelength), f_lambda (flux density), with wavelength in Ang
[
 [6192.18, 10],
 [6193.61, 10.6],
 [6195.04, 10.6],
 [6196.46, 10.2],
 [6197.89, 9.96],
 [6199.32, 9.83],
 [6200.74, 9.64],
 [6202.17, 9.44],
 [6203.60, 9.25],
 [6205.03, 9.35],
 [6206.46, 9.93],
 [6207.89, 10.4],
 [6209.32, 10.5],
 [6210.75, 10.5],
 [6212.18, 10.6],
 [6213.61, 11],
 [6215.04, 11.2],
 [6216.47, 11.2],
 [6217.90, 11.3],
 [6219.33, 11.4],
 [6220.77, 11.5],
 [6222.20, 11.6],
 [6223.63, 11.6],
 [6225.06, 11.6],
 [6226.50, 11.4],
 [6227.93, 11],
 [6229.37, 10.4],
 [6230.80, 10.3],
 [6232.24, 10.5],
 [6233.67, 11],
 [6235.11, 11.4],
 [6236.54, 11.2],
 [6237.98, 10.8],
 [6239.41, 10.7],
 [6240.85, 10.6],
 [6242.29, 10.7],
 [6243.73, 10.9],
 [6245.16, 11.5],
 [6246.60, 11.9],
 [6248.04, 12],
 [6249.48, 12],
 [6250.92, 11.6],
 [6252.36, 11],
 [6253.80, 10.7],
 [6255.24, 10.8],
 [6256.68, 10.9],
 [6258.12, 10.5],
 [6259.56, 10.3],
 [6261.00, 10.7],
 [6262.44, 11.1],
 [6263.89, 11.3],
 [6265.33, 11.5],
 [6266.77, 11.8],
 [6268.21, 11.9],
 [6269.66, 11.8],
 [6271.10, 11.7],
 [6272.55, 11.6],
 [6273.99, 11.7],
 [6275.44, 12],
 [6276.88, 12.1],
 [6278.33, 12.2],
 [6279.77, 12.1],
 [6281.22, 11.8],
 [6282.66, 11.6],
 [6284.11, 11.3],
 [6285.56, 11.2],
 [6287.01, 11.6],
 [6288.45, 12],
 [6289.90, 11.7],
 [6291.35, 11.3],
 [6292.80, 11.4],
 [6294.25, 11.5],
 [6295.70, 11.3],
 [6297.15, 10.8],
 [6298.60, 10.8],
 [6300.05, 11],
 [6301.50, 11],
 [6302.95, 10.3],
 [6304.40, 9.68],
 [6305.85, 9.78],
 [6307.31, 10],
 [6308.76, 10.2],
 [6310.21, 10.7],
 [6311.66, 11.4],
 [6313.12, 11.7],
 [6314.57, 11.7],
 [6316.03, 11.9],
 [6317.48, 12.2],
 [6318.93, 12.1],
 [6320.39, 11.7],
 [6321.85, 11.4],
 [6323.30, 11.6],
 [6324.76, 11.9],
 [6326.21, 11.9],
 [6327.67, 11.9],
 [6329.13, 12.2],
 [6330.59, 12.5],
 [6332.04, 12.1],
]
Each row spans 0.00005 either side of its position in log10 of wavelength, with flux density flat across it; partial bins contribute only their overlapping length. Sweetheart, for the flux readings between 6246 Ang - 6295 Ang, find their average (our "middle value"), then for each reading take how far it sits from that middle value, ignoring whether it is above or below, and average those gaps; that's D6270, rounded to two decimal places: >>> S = 0.40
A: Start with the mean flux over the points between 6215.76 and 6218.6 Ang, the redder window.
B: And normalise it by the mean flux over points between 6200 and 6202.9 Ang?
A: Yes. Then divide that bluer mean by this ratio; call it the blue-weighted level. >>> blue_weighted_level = 8.1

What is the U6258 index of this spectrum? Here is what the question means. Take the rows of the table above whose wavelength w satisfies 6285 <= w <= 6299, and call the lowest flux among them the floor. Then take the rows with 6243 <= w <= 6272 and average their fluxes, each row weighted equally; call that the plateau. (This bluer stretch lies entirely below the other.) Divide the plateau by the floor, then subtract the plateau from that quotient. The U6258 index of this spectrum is -10.2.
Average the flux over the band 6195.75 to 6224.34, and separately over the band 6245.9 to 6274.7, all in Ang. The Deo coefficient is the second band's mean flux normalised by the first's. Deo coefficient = 1.08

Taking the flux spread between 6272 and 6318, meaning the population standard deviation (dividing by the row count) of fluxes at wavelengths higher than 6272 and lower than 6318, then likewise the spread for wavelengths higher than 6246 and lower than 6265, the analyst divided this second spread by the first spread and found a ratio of 0.80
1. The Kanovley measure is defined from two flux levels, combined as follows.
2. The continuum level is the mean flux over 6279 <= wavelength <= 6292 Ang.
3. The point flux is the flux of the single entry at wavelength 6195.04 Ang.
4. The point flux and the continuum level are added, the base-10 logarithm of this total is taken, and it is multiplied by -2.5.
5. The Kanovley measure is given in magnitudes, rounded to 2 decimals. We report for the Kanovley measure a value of -3.37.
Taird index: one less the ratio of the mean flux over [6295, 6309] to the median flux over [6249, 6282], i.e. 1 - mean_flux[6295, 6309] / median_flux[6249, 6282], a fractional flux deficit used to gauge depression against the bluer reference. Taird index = 0.10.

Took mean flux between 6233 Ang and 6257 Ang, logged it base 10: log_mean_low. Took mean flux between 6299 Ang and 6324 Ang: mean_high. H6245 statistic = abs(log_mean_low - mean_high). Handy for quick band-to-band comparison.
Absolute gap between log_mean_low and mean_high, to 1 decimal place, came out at 10.0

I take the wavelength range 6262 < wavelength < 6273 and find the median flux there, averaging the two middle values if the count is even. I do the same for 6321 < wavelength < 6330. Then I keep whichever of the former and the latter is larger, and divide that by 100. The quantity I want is 0.119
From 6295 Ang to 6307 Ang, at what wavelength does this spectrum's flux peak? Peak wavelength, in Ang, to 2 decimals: 6295.70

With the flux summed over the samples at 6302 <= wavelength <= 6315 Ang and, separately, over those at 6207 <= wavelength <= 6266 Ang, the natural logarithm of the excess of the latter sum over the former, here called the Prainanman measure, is 5.9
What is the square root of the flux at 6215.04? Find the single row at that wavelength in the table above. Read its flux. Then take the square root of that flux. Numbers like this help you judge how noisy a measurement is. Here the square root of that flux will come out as 3.35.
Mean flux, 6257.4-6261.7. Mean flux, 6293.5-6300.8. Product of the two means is 116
